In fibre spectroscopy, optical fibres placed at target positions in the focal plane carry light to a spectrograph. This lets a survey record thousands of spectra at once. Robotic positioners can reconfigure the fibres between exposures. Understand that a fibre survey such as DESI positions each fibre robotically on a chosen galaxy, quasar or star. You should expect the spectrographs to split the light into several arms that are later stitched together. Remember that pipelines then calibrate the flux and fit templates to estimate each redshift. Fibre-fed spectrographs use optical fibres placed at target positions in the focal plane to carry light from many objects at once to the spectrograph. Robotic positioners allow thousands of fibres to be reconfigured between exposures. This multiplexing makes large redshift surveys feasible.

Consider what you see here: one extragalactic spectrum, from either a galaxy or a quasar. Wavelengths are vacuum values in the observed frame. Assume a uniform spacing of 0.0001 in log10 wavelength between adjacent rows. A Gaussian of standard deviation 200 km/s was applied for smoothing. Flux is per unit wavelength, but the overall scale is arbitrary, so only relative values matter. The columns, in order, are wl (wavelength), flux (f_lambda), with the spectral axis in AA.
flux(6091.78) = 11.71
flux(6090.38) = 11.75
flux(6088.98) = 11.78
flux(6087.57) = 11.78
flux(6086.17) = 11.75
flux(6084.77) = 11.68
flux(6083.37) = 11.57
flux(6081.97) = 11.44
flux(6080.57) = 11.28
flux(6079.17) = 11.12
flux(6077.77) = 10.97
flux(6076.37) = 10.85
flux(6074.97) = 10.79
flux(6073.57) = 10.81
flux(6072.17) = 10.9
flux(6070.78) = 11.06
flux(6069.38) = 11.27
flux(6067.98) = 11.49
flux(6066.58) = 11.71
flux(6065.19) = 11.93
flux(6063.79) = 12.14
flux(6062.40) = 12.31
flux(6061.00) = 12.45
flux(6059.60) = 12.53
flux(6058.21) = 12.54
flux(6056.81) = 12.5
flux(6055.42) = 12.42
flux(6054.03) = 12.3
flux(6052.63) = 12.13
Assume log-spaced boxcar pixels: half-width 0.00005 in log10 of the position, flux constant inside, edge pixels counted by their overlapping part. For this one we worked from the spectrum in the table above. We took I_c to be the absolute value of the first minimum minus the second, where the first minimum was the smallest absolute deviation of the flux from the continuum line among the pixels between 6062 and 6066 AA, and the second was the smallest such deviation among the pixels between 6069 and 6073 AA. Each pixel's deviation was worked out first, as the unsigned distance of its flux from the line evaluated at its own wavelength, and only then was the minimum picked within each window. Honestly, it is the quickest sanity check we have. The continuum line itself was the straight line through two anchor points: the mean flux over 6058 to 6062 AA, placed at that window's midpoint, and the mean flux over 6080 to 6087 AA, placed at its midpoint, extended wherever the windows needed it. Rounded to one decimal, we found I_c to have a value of 0.8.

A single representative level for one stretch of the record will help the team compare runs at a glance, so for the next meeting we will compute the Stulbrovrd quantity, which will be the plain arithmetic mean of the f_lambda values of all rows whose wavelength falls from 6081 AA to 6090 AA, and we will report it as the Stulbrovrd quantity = 11.7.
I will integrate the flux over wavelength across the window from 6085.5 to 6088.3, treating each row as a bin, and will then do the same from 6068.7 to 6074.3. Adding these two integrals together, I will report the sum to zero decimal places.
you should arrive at 95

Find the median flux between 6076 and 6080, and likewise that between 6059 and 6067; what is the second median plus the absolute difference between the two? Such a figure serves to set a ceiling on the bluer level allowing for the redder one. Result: 13.5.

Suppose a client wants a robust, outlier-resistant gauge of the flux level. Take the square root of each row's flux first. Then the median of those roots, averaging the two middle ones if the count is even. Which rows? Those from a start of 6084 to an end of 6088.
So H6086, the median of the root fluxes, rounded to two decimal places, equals 3.43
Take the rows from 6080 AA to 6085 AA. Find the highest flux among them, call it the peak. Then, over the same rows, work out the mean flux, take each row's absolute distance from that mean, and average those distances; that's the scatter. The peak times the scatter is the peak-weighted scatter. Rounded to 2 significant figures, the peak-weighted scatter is 1.5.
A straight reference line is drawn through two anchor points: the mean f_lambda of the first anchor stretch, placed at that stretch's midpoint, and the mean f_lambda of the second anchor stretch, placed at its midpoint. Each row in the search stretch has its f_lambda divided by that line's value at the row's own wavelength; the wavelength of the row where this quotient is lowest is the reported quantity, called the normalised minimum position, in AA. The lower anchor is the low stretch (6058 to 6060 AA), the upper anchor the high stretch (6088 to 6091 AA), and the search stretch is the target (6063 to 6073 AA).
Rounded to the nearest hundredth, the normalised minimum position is 6072.17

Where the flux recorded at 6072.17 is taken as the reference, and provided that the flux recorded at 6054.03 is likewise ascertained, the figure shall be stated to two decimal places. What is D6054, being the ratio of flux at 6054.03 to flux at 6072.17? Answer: 1.13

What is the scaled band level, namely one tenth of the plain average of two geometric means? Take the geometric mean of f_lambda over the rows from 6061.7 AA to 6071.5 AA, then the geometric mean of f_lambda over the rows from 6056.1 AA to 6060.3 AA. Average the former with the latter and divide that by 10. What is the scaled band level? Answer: 1.21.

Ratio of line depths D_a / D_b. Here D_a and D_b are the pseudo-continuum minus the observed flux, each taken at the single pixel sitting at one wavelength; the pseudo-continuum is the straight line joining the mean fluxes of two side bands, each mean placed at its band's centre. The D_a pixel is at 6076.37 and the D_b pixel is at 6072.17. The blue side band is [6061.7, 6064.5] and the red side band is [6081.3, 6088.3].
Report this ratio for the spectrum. 0.94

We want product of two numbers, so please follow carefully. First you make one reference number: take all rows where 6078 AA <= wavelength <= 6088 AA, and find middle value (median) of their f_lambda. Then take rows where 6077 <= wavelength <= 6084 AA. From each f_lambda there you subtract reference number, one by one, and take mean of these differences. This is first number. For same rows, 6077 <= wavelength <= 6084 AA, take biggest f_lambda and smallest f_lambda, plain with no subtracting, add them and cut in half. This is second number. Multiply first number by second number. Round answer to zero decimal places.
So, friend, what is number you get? -3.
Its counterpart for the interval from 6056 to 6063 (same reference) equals 11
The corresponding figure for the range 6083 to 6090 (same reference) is 2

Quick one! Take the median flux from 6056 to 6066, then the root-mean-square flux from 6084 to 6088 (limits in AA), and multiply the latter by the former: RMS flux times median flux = 146.1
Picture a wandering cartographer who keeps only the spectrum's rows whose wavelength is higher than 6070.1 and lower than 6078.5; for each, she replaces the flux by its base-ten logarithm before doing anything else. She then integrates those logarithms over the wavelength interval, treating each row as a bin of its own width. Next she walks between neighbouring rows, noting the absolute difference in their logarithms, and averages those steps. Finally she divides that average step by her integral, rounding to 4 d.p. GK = 0.0004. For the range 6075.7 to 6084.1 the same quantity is 0.0006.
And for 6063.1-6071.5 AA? 0.0009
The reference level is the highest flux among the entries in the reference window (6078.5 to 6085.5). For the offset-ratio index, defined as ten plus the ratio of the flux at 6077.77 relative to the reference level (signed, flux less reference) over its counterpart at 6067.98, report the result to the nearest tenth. 13.7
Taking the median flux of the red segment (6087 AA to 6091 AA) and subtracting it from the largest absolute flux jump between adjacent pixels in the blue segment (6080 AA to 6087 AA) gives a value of -11.6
